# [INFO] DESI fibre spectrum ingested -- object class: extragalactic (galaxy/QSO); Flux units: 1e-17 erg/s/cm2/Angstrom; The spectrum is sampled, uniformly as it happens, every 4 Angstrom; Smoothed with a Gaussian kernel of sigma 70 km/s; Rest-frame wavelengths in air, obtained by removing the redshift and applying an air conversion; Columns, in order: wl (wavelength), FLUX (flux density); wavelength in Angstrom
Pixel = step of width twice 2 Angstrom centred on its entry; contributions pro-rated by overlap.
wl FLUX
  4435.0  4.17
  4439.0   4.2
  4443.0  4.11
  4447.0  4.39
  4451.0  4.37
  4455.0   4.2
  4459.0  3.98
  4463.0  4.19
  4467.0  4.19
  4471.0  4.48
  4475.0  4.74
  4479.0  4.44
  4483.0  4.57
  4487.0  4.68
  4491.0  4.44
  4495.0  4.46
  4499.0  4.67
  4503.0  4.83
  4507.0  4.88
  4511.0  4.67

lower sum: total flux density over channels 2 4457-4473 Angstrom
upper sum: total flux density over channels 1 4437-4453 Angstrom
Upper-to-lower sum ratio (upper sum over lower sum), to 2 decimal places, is 1.01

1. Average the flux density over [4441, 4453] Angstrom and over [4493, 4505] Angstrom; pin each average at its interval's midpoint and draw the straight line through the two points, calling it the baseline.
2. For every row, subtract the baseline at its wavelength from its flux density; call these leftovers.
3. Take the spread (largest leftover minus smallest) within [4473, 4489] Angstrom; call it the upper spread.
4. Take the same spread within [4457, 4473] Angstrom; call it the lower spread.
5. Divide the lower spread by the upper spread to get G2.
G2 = 1.3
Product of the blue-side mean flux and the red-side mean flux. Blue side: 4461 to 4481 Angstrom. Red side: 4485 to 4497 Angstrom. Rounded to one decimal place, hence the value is 20.0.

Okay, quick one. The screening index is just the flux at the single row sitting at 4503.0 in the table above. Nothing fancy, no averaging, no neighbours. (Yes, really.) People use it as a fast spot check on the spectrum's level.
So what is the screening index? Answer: 4.83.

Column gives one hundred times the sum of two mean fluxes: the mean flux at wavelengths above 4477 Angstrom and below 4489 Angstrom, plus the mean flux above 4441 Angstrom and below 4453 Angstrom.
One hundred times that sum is 885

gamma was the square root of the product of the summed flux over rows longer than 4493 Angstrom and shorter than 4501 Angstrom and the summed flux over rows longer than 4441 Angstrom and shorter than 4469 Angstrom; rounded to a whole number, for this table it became 16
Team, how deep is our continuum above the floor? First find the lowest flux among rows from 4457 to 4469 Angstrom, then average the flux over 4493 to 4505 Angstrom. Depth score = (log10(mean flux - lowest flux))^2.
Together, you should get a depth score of 0.030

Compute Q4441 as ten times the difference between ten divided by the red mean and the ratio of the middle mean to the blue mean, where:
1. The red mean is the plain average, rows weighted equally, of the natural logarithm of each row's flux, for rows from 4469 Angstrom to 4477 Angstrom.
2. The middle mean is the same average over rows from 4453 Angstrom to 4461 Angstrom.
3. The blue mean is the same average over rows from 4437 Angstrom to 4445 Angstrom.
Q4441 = 55.6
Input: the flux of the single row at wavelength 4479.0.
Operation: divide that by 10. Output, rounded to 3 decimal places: 0.444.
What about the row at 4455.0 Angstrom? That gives 0.420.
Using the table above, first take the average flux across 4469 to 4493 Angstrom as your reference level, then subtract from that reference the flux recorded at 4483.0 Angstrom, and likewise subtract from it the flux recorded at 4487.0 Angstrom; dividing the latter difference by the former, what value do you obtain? 10.4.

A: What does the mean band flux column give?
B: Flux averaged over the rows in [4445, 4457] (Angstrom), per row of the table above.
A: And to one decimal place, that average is 4.3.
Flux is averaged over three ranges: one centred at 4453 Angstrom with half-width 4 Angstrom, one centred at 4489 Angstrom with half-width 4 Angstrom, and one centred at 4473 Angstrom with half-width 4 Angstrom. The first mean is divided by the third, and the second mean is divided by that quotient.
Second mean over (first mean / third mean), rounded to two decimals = 4.91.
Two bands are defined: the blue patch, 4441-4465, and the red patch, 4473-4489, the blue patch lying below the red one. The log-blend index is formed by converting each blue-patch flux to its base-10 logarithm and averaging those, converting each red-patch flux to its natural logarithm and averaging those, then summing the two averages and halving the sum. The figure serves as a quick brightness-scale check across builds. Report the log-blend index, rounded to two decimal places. 1.08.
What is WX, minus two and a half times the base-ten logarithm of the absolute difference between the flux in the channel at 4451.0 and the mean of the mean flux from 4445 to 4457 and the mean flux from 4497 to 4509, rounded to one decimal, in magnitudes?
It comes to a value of 1.8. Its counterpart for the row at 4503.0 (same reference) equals 1.4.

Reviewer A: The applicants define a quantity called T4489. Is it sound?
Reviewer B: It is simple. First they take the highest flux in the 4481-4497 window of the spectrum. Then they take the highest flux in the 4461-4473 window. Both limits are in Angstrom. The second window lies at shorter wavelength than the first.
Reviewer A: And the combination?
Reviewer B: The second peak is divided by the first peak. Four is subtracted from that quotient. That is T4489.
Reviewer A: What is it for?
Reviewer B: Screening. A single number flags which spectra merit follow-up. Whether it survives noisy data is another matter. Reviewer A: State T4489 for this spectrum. -3.04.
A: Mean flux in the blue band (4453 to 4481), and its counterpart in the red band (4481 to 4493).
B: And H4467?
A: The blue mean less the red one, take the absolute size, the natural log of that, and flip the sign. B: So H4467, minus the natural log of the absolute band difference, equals 1.4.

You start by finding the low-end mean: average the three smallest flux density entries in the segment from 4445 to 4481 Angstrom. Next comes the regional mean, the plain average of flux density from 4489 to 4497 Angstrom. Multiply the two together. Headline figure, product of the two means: 18.3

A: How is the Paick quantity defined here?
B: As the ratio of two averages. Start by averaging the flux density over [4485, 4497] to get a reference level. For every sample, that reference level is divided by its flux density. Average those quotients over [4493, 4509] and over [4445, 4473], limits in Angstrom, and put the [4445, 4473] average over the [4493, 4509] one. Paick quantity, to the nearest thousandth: 1.107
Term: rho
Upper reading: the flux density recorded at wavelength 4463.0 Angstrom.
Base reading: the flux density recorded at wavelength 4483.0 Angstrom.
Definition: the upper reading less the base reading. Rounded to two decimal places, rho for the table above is -0.38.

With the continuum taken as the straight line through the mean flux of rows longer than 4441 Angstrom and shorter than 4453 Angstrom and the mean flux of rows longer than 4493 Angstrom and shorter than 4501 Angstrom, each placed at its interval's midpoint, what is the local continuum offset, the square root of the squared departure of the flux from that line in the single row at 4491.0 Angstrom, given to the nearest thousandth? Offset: 0.092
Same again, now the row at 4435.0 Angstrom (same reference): 0.054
